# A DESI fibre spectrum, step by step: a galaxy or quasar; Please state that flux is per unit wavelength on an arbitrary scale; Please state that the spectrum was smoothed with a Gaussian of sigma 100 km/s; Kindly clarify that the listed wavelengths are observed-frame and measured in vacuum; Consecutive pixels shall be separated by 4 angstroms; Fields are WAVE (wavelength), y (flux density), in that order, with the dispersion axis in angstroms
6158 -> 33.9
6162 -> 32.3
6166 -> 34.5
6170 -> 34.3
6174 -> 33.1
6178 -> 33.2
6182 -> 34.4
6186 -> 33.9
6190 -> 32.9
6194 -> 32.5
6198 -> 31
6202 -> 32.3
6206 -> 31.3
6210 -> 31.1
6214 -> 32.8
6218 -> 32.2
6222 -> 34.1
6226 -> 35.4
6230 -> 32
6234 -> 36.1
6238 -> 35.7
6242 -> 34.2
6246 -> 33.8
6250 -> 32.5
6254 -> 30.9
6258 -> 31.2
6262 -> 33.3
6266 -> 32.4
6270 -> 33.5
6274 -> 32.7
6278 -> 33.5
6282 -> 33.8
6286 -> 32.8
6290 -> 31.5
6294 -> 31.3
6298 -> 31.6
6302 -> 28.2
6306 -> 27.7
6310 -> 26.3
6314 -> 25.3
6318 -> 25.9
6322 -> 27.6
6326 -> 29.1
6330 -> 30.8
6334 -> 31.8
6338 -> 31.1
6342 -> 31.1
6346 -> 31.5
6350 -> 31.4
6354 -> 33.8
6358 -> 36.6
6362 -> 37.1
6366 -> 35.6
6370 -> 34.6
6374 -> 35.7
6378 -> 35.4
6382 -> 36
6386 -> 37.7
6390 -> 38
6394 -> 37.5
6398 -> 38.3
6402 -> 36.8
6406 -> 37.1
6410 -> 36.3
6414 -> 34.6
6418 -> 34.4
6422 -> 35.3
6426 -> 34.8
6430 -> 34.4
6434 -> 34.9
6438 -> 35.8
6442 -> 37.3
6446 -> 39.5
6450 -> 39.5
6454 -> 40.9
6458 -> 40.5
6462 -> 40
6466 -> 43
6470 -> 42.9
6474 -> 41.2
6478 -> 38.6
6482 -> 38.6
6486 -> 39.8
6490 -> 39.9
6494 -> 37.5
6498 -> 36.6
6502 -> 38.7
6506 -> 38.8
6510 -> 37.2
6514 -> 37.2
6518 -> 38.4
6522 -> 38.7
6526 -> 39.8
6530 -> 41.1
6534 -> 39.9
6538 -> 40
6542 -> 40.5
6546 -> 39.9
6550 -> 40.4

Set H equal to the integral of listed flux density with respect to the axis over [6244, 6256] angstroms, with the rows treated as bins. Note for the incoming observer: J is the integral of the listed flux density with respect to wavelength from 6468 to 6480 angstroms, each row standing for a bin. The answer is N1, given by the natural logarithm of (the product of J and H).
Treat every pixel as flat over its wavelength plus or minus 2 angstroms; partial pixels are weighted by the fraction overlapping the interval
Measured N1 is 12.16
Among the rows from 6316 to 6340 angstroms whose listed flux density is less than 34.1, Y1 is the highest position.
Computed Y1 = 6338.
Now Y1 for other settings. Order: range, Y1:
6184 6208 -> 6206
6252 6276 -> 6274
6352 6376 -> 6354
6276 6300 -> 6298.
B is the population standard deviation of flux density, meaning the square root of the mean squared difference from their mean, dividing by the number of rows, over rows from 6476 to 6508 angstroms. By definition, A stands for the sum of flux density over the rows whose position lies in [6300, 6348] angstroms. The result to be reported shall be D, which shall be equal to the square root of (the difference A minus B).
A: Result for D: 18.6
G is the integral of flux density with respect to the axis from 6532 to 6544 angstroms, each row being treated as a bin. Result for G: 482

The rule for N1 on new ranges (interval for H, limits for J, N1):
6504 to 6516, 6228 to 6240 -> 12.14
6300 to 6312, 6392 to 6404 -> 11.91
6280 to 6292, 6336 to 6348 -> 11.90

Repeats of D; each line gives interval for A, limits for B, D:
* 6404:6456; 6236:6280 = 21.8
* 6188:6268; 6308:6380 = 25.6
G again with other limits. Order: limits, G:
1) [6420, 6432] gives 418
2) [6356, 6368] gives 437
